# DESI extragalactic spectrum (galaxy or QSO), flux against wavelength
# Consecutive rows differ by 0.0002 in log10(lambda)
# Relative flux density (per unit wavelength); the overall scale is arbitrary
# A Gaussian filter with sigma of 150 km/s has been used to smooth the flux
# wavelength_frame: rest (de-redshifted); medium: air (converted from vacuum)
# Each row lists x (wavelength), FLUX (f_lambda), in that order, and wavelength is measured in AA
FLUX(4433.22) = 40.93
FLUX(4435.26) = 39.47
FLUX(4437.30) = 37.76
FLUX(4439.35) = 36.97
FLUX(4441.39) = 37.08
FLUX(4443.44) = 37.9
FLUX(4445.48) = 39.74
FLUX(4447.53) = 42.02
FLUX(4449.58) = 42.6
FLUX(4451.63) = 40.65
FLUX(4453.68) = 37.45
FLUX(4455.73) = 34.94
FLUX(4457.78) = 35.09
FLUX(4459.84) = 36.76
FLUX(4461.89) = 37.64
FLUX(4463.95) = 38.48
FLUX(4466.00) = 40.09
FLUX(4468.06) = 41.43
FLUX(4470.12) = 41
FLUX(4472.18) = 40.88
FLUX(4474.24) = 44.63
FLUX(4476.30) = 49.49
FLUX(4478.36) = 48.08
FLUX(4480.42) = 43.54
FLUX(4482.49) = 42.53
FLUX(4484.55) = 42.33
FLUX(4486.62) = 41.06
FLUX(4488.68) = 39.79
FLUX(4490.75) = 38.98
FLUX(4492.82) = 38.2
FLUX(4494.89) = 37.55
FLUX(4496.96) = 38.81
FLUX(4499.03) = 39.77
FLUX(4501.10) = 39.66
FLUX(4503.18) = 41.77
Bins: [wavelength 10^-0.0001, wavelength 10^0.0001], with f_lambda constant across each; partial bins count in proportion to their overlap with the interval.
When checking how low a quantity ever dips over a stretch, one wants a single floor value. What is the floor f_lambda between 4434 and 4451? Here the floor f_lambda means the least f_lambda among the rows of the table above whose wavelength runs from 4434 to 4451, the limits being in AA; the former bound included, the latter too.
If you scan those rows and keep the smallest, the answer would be 36.97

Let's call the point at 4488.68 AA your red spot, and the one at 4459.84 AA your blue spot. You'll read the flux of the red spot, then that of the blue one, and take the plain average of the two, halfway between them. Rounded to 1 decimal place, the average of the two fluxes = 38.3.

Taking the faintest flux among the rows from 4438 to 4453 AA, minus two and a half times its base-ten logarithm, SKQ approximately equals -3.920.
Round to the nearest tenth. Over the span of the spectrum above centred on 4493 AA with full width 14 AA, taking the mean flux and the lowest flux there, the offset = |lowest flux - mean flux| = 1.6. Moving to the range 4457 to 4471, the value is 3.6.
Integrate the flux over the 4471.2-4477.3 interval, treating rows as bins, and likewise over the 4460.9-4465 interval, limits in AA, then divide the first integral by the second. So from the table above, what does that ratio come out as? 1.8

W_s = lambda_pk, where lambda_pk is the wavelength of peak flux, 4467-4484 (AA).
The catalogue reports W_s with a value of 4476.30 AA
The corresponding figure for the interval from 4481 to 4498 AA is 4482.49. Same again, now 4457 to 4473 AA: 4468.06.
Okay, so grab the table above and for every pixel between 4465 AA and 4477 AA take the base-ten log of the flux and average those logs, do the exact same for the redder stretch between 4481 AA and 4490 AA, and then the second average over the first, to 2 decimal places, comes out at 0.99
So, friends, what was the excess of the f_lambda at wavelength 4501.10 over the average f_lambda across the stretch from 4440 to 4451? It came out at 0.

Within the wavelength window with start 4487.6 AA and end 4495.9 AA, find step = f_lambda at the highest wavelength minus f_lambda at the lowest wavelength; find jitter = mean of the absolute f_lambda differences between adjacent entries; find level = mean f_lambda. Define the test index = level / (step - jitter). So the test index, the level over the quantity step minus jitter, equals -13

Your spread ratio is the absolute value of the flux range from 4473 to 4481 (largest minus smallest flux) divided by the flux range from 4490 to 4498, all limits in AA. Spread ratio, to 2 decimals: 4.16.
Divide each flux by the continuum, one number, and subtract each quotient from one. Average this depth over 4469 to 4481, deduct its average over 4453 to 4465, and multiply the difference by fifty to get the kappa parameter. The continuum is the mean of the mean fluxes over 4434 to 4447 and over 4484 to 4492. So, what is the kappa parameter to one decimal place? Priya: -10.0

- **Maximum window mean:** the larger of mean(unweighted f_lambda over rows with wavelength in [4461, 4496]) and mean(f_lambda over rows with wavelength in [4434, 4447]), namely 41.5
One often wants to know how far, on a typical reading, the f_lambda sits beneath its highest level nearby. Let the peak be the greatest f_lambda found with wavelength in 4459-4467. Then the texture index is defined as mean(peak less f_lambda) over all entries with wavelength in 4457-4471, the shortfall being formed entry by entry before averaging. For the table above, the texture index 1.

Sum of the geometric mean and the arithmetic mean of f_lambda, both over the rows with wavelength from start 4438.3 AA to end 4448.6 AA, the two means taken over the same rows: 77.4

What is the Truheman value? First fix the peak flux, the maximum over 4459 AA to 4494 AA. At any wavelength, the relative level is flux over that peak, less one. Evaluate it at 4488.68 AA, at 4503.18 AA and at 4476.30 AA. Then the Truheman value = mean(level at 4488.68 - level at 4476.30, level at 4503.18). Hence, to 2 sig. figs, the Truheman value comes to -0.18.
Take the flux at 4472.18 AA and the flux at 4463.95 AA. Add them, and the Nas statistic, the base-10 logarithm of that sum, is 1.90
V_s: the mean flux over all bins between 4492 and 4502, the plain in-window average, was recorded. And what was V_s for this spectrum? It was 38.8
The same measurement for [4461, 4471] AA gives 39.7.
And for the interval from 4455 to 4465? 36.6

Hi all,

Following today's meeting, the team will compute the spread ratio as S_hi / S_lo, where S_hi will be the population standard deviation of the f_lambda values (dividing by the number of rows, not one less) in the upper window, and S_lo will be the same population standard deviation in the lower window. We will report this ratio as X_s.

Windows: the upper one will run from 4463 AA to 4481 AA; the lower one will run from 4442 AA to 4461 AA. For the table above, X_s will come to 1.3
